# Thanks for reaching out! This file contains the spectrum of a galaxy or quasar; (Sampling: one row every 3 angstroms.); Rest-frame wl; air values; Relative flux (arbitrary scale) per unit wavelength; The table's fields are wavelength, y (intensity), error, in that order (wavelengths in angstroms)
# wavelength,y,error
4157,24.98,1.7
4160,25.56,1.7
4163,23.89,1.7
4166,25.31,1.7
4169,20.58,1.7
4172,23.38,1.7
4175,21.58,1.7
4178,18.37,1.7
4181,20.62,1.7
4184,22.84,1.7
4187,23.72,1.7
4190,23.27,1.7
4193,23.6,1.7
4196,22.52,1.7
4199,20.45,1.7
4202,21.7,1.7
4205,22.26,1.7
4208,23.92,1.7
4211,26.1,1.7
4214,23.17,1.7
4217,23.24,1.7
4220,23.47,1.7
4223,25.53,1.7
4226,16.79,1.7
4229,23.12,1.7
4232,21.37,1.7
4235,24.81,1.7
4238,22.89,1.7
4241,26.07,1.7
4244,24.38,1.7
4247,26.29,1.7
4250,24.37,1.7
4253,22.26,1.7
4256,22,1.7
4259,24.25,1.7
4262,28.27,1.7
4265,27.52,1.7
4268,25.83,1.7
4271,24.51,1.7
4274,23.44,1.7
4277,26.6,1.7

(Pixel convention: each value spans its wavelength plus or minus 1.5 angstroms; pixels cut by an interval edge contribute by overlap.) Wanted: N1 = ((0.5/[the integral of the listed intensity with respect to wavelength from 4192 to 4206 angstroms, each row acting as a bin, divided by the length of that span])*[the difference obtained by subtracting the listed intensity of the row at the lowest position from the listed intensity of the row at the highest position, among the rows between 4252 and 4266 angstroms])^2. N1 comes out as 0.0142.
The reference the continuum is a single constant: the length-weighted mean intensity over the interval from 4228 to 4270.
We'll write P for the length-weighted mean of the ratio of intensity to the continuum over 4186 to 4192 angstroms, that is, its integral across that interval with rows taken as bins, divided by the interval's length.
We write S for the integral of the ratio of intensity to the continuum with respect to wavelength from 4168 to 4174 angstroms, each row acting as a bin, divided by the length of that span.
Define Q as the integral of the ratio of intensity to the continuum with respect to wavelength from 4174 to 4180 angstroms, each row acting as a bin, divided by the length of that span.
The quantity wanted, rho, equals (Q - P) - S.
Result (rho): -1.05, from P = 0.96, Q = 0.81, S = 0.90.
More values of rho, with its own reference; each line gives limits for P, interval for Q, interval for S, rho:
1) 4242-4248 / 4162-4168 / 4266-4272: -1.08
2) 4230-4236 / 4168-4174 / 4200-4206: -0.93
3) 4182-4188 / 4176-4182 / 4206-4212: -1.15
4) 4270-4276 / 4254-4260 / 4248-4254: -1.01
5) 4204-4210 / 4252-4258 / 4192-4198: -0.97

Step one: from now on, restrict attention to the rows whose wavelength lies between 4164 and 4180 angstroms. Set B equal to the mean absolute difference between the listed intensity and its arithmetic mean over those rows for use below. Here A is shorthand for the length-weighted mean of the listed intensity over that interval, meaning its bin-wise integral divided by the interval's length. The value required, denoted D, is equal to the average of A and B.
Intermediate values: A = 21.87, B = 2.0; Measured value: 11.9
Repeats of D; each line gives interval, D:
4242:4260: 12.6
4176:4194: 11.9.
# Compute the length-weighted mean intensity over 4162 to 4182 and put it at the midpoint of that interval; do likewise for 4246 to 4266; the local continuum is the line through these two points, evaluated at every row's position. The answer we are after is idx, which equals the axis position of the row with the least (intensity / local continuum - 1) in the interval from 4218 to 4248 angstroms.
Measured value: 4226 angstroms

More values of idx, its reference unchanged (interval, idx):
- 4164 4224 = 4178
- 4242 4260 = 4256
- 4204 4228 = 4226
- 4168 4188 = 4178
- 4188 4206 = 4199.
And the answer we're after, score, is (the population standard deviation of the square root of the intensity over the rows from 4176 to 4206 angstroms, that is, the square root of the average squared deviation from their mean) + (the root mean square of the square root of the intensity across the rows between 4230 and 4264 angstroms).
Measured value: 5.10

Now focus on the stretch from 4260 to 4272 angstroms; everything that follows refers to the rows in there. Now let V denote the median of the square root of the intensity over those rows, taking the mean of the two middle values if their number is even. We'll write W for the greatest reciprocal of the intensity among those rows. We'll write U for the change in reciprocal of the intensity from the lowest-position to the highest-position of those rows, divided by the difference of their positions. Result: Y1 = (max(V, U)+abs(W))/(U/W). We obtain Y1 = 352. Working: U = 0.0006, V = 5.16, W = 0.0408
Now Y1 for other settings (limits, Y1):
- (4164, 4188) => 2057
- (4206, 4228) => 296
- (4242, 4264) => -722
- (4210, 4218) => 267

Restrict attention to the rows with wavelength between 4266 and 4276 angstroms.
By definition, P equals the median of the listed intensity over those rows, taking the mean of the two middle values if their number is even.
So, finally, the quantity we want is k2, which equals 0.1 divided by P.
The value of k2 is 0.0041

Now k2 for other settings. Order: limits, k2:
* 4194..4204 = 0.0046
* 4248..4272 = 0.0041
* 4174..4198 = 0.0044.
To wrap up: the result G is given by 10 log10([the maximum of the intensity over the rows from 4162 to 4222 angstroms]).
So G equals 14.2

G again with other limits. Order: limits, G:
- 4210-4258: 14.2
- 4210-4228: 14.2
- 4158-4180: 14.1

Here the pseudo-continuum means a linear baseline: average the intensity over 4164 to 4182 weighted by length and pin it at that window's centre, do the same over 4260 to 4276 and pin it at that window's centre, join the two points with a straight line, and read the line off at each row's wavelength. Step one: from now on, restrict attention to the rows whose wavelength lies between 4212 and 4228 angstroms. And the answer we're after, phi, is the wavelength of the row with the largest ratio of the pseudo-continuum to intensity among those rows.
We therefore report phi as 4226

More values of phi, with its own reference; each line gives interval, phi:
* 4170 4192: 4178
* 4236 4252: 4238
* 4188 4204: 4199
